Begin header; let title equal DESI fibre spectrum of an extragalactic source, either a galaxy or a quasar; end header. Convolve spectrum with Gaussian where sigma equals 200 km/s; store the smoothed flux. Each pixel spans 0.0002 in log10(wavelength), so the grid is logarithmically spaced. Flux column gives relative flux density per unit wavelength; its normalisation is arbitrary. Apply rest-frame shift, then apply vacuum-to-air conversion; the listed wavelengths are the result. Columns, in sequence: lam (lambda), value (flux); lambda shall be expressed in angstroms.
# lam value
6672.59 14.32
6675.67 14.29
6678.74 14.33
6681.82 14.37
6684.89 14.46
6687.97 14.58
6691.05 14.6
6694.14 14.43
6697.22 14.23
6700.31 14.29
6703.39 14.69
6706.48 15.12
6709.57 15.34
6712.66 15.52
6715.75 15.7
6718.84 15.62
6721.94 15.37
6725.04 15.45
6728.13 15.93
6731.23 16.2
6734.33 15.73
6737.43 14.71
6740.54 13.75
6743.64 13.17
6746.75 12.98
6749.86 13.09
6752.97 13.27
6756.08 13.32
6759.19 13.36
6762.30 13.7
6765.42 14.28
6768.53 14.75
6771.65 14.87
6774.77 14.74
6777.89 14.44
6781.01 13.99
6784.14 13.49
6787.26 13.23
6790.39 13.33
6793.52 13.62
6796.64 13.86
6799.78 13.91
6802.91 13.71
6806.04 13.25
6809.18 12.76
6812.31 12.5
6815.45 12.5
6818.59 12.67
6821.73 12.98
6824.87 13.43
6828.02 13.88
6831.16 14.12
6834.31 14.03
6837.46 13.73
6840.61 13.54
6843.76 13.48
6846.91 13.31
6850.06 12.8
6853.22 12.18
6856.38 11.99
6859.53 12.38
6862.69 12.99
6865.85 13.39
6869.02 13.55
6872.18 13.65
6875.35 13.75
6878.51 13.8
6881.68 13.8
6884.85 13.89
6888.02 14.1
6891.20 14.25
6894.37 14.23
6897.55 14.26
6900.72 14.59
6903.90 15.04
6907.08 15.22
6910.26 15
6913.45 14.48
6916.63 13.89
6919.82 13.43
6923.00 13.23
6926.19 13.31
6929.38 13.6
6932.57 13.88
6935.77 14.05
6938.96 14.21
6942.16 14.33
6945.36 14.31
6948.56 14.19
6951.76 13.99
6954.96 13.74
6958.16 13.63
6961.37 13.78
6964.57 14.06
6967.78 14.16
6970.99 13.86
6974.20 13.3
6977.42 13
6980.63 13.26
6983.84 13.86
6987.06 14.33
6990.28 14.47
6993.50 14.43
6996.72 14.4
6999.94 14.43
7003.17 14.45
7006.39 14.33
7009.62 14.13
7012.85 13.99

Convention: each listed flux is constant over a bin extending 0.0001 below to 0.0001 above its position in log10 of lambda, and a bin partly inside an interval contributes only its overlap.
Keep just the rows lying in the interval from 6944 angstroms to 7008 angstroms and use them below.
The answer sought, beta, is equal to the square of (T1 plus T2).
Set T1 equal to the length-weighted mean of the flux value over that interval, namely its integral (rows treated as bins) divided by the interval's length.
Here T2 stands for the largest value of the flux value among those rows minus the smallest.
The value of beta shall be 239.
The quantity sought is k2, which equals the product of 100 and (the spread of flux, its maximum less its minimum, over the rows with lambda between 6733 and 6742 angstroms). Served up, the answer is 198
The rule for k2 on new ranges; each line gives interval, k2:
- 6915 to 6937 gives 82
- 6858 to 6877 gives 137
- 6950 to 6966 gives 43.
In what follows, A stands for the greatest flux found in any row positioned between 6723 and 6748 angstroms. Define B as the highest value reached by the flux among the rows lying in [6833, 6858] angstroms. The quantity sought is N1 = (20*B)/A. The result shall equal 17.3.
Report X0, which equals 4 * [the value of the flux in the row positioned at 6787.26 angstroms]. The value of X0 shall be 53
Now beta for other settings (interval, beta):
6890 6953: 261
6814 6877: 236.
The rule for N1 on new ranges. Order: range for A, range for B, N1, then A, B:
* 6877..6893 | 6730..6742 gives 22.7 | 14.25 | 16.2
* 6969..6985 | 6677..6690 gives 21.0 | 13.86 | 14.58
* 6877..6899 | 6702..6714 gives 21.8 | 14.26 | 15.52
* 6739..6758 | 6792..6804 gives 20.2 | 13.75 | 13.91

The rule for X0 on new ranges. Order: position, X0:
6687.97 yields 58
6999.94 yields 58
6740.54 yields 55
